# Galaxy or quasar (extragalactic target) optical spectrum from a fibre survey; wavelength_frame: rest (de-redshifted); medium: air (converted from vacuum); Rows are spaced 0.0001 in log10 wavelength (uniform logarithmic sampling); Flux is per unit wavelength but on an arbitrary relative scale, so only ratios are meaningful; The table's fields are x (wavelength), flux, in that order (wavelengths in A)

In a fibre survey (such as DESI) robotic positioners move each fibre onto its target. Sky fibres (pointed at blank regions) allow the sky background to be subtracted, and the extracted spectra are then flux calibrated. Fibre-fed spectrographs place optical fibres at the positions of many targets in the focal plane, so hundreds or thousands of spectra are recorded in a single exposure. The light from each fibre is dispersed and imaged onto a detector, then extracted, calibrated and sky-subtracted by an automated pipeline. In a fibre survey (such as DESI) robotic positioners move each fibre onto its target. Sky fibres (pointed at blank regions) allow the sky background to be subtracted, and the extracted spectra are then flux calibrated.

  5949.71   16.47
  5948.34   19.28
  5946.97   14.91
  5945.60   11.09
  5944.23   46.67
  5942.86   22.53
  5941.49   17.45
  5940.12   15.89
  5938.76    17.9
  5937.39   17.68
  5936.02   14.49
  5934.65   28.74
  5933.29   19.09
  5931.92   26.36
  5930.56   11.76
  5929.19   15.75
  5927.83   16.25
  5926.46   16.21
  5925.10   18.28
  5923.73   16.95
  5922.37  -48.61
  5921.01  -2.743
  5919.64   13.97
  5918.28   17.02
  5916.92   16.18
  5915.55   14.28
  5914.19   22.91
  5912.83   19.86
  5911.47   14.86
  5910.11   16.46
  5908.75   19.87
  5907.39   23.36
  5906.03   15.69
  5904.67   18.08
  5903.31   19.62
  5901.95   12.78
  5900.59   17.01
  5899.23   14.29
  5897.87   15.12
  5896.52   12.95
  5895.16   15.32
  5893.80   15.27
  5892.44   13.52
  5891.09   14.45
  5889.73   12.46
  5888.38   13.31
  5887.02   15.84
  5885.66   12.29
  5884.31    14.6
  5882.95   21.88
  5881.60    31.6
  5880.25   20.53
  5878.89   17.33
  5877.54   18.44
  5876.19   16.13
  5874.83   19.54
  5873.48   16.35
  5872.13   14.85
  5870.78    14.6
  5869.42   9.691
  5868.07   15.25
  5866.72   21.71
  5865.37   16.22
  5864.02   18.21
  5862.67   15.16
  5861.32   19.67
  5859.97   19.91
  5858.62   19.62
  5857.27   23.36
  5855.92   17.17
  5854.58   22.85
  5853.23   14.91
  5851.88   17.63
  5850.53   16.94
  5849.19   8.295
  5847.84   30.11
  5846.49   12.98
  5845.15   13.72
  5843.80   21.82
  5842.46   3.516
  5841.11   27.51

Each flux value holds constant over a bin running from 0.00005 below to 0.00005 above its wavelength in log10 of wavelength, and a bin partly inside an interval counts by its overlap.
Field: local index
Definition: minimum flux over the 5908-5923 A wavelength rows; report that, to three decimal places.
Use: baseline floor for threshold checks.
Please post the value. -48.610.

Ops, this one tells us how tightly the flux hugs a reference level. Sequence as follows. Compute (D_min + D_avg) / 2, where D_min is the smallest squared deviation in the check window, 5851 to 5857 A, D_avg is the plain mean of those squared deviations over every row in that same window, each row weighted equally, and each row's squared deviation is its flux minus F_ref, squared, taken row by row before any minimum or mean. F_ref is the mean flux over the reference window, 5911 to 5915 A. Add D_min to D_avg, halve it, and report 6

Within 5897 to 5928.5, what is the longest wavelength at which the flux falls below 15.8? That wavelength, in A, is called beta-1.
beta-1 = 5922.37 A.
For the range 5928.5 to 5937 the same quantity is 5936.02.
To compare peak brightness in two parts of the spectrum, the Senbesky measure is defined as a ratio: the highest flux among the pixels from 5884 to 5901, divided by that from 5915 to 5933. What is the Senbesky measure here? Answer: 0.65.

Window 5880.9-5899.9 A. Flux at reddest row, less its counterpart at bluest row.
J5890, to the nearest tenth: -17.3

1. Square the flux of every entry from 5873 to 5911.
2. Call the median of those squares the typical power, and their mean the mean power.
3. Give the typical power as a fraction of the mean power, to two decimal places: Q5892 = 0.84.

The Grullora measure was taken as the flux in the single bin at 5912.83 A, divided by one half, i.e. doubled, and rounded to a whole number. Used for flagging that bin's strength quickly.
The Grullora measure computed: 40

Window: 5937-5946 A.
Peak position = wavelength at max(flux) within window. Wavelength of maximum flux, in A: 5944.23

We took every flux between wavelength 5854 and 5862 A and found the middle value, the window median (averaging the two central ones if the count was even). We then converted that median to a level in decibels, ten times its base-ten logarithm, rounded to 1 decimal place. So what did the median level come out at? 13.0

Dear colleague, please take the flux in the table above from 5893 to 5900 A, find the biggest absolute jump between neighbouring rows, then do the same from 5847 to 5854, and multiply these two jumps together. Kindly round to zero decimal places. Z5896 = 52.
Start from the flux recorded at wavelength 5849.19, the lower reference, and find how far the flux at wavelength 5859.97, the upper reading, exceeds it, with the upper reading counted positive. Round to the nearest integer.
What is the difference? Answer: 12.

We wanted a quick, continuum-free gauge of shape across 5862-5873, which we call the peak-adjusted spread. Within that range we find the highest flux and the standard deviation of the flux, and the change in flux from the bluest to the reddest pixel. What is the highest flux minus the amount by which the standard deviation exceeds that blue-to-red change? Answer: 18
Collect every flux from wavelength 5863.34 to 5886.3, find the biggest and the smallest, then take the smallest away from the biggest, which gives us 22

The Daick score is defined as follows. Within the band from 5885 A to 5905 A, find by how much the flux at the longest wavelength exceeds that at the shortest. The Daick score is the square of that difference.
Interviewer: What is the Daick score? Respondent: 34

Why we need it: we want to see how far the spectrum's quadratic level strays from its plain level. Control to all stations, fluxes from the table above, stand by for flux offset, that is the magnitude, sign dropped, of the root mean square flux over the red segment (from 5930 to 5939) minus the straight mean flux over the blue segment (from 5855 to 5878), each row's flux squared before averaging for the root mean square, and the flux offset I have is 2.8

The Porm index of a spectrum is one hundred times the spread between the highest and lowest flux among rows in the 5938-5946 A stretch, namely 3558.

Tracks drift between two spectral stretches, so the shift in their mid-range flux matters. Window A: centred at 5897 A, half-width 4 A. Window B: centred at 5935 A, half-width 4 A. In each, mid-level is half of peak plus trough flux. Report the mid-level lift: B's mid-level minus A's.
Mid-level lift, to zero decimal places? 7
